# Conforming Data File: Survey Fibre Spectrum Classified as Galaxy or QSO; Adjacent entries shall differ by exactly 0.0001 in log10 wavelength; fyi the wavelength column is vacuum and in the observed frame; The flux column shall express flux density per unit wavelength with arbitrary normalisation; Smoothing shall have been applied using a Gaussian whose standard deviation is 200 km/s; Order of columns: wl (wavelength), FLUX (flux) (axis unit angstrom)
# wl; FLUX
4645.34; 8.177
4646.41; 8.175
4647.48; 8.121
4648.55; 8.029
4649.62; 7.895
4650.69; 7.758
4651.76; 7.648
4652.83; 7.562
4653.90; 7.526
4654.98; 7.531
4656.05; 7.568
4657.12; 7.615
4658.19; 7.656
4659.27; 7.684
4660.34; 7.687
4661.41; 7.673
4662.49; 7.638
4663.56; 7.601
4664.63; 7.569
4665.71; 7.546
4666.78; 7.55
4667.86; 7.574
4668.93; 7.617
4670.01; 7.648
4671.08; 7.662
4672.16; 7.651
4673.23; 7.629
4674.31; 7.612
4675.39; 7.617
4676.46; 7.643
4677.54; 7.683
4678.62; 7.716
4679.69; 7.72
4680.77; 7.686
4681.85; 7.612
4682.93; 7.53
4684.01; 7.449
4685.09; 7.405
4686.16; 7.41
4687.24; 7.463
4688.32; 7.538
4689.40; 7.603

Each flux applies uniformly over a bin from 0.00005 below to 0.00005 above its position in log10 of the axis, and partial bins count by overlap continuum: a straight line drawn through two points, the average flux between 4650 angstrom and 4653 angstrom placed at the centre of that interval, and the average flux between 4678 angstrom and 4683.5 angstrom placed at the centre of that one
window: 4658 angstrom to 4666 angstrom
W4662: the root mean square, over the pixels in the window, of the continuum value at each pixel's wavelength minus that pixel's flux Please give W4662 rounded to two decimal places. 0.06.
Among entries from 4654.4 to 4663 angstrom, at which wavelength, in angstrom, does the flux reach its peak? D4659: 4660.34 angstrom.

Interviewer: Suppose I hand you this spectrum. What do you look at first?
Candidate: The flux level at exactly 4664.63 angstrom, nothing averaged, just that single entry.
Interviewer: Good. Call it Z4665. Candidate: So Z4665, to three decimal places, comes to 7.569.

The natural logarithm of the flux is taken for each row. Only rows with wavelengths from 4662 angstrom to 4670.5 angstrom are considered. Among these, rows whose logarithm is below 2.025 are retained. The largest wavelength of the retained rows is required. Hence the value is 4667.86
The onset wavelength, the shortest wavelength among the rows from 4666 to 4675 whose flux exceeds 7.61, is 4668.93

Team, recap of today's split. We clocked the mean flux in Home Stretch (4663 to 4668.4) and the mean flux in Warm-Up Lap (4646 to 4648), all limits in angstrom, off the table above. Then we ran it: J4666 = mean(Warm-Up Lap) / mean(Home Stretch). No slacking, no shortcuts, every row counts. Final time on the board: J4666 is 1.08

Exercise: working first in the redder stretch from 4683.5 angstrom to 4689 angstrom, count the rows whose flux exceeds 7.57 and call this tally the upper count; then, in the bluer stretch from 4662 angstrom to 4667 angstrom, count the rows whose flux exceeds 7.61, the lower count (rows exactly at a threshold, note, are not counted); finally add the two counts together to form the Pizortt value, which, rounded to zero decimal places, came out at 1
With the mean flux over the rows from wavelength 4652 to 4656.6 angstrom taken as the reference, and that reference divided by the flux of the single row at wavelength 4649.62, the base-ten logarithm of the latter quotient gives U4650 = -0.02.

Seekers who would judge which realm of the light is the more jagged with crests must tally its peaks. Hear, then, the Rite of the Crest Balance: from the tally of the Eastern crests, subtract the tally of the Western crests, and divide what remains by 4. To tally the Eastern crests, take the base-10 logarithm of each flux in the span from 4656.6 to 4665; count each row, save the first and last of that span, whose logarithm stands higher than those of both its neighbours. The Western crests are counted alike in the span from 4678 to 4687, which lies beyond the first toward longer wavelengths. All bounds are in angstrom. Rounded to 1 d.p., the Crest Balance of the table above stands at 0.0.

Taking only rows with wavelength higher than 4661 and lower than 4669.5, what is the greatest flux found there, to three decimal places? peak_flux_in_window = 7.673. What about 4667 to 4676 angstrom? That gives 7.662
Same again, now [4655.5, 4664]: 7.687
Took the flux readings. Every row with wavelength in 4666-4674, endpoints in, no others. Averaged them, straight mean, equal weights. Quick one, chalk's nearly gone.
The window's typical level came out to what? 7.62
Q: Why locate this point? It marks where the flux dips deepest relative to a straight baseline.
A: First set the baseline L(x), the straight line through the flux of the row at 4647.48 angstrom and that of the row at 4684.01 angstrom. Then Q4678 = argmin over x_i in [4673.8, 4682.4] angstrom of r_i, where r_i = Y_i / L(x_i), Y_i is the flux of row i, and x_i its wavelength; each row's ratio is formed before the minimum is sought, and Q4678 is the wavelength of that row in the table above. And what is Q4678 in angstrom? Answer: 4674.31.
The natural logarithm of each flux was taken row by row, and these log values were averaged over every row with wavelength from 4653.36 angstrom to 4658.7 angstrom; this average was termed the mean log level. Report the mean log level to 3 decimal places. 2.025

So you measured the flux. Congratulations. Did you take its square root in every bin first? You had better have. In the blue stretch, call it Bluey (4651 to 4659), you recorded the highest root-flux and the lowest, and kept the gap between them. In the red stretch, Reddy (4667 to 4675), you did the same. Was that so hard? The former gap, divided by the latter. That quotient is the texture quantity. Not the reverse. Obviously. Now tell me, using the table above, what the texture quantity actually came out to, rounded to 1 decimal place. 1.5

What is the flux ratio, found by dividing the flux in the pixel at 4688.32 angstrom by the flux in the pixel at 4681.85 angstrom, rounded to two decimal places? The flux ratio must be 0.99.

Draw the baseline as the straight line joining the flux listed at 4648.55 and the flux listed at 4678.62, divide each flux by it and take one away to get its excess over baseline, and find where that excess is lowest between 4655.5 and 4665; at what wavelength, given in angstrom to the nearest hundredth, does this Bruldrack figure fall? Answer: 4656.05 angstrom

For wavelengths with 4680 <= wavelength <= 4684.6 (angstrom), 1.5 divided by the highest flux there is 0.1952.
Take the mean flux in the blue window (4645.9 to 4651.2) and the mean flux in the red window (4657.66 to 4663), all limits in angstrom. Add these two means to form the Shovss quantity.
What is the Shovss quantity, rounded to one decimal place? 15.7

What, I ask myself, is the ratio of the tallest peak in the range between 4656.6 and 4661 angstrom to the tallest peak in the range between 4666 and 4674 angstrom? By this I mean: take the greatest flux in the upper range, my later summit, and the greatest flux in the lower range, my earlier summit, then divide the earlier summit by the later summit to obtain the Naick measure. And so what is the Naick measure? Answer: 1.00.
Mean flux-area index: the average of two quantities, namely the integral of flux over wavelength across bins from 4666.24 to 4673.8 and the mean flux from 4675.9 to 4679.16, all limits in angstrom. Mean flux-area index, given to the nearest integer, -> 33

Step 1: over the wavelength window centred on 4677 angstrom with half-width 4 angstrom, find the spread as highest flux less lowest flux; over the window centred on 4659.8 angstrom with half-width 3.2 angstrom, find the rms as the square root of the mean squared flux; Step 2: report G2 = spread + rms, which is 7.77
